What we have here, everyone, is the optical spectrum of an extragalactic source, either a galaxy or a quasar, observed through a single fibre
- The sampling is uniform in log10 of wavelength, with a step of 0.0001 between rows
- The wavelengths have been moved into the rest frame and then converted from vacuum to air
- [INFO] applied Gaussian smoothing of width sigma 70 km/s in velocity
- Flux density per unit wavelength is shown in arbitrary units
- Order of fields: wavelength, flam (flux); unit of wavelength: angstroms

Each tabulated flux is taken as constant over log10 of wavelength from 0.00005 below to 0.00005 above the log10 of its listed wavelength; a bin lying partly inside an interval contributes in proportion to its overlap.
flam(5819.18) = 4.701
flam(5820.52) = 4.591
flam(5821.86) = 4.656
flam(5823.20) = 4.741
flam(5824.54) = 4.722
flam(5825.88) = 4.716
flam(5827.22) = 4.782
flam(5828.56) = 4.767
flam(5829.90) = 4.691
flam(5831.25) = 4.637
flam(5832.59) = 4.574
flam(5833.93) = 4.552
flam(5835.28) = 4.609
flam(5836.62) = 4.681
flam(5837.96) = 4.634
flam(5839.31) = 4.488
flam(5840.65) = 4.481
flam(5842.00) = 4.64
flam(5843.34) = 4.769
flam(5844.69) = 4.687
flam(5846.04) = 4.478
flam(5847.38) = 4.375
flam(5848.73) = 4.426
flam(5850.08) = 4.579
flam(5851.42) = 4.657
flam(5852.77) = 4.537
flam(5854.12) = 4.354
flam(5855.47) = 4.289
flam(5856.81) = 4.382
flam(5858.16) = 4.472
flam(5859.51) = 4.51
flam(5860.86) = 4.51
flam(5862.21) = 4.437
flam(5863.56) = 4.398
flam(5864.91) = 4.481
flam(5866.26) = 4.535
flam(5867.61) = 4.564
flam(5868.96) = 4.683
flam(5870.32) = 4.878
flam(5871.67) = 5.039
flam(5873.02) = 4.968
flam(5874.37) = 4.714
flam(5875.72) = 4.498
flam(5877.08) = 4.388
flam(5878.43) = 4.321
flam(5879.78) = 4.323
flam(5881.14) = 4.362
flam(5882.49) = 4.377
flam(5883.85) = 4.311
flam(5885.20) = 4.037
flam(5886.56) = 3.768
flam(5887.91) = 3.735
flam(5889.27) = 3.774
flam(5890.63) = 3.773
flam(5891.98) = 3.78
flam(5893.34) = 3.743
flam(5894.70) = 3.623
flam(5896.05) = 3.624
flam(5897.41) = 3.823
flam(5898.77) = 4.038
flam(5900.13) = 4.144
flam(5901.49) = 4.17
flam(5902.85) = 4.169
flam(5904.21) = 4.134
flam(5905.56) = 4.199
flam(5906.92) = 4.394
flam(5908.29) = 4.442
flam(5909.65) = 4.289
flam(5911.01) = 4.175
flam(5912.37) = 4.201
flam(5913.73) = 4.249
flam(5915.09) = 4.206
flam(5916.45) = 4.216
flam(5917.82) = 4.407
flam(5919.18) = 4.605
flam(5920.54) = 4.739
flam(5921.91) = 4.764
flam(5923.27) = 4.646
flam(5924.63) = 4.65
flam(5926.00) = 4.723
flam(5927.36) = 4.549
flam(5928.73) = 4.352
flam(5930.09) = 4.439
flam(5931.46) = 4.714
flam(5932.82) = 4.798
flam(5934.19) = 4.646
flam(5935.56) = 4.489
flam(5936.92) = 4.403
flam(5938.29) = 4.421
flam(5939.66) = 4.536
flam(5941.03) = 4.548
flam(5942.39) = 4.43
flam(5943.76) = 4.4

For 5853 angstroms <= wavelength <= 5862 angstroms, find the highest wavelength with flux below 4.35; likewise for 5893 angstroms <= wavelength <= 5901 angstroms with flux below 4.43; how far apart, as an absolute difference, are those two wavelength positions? 44.7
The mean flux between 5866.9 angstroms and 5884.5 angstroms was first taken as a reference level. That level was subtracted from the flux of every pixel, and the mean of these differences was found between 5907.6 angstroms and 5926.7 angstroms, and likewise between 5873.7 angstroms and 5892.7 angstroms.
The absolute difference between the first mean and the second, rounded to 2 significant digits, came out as 0.30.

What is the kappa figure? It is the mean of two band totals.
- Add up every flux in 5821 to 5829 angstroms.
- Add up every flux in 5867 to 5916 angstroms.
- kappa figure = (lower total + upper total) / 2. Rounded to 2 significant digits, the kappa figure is 90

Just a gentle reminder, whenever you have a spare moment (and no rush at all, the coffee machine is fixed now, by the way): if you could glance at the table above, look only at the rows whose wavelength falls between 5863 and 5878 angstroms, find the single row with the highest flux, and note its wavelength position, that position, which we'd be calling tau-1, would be 5871.67 angstroms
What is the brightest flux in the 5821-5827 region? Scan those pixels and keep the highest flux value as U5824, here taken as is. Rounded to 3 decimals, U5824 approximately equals 4.741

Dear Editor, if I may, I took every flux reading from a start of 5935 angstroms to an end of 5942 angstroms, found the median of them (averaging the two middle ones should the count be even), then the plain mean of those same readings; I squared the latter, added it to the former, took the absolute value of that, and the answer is 24.6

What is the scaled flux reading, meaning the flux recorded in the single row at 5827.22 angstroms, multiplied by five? 23.9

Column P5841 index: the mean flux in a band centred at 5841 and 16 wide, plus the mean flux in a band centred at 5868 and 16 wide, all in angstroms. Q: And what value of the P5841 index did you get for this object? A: 9.2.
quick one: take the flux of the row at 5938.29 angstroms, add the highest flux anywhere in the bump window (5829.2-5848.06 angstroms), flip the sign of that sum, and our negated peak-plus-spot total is -9.19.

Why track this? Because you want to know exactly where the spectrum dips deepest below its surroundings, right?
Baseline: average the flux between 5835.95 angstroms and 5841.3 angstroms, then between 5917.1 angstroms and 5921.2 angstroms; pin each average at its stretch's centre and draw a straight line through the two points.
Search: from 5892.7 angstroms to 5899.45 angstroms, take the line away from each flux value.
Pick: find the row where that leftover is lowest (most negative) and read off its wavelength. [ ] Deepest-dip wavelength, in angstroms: 5894.70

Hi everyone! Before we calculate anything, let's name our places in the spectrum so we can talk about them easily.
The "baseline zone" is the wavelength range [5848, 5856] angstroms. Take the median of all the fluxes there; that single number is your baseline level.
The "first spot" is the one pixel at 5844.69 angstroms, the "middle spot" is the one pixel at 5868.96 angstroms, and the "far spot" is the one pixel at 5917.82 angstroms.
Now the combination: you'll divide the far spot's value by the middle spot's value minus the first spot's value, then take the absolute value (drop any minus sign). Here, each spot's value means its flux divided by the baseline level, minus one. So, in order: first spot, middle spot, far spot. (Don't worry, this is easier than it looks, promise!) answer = 18.6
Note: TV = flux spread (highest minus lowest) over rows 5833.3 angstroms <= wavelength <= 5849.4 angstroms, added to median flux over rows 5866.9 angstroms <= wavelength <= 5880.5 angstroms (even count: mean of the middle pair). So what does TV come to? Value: 5.02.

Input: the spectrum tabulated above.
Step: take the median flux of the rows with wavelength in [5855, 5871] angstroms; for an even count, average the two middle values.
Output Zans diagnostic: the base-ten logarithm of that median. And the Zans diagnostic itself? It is 0.653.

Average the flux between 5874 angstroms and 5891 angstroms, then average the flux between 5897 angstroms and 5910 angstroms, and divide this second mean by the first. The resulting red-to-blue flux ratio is 1.00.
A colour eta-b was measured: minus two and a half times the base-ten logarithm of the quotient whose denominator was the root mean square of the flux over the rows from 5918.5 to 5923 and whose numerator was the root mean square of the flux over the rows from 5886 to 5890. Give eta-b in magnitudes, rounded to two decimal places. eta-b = 0.24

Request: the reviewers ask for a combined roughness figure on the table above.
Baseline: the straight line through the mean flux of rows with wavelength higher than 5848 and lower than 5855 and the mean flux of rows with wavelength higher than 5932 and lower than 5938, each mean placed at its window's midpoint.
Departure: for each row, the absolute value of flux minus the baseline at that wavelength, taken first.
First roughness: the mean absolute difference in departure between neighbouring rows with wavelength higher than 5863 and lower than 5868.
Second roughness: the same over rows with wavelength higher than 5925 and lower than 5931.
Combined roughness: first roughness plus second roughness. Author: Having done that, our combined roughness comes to 0.18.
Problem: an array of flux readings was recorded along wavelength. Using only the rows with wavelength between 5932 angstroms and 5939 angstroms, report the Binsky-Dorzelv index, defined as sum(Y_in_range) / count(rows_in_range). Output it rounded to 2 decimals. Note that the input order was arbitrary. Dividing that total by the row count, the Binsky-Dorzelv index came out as 4.55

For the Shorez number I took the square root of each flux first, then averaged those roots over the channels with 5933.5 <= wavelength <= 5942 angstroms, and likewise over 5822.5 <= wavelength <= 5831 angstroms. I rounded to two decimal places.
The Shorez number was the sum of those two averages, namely 4.30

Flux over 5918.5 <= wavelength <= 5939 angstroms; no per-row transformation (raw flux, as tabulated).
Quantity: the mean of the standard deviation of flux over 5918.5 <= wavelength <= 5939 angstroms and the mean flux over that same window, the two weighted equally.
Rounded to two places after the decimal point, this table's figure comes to 2.37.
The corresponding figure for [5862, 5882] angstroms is 2.40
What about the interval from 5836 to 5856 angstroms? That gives 2.34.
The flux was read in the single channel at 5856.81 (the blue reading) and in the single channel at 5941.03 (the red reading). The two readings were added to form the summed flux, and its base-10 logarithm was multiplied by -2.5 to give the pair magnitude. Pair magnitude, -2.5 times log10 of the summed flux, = -2.38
